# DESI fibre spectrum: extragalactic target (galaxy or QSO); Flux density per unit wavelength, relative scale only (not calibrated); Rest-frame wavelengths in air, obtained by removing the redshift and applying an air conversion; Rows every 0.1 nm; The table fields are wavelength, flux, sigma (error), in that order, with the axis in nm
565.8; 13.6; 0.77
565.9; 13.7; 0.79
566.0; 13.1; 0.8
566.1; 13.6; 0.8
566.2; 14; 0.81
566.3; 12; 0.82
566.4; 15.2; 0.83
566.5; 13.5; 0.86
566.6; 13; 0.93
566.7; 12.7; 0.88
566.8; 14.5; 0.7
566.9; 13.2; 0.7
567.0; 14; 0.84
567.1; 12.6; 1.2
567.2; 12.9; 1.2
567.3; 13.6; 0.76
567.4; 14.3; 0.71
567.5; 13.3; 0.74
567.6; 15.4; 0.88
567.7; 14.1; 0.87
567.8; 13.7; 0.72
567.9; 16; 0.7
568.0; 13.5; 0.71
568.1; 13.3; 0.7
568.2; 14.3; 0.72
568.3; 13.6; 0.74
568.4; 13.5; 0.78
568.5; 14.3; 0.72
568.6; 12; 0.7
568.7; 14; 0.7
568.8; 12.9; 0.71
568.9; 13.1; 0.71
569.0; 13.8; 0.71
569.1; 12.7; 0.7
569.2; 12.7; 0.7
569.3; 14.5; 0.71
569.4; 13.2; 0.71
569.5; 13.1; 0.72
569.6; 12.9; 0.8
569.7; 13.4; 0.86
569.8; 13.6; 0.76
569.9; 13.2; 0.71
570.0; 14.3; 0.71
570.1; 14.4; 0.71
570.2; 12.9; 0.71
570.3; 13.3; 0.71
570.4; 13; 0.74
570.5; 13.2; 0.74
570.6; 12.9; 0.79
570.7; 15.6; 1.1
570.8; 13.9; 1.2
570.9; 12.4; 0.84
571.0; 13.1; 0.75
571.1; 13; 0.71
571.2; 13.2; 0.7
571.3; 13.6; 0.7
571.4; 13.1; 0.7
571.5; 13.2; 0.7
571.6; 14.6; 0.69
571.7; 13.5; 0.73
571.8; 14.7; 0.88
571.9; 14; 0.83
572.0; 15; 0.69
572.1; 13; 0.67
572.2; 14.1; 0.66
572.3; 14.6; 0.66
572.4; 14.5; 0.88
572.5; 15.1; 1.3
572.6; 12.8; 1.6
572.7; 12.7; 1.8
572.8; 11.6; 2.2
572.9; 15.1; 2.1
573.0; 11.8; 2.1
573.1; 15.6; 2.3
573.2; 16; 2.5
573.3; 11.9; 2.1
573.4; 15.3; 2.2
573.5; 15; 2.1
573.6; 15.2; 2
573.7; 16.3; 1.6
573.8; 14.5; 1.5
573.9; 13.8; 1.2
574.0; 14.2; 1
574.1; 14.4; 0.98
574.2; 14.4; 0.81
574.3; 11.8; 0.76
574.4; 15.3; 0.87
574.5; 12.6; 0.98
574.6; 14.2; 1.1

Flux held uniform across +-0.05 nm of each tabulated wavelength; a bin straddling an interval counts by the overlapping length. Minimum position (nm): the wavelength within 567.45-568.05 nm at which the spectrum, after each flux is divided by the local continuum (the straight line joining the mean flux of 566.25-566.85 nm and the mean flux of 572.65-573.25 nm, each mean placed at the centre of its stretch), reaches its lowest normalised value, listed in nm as 567.5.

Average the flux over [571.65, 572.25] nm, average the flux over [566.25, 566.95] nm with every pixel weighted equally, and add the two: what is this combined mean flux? 27.5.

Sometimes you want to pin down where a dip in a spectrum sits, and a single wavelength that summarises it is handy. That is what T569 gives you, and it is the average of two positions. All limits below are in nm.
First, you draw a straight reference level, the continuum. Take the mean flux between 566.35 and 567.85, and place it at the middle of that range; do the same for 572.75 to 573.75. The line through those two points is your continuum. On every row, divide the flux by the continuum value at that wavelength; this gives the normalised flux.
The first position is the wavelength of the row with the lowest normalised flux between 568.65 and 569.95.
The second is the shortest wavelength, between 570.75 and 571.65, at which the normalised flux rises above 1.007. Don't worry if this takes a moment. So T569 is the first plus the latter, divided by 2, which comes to 570.40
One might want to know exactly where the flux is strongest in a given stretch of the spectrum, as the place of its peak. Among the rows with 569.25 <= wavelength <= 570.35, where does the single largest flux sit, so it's 569.3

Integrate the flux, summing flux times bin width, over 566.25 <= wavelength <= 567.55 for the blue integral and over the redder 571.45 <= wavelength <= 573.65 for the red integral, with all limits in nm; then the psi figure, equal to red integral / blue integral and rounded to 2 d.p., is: 1.77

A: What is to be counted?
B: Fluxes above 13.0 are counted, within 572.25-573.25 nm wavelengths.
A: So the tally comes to 6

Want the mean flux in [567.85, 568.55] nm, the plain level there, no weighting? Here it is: 14.1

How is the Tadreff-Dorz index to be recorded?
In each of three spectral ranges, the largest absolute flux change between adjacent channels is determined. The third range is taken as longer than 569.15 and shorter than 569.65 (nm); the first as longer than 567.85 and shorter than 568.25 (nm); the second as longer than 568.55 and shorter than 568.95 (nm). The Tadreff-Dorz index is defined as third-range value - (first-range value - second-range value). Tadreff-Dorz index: 1.3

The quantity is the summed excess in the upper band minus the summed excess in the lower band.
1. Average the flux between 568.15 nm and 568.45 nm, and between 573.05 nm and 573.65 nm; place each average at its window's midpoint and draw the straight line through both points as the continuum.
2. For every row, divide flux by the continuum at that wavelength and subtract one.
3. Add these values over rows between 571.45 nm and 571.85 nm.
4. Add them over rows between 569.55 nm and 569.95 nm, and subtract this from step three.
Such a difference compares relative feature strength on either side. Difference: 0.10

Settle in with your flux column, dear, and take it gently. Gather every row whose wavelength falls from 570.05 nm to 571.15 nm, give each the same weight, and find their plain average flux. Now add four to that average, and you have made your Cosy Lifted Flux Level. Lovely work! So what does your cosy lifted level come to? 17.4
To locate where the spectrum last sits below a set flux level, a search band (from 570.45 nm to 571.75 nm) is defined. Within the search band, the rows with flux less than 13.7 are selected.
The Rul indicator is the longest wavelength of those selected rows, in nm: 571.7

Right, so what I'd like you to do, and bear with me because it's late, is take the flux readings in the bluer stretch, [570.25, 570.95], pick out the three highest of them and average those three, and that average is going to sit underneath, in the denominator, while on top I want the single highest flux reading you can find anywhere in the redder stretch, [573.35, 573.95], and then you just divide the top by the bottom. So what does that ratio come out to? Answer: 1.14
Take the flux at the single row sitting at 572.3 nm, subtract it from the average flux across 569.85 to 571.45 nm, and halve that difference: -0.58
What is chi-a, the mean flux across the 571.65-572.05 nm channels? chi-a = 14.3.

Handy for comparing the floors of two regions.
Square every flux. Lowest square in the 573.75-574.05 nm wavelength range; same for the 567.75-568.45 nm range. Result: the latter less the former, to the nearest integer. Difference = -14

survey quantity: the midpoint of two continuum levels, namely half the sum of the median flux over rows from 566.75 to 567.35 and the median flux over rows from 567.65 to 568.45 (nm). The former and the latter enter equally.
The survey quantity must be 13.5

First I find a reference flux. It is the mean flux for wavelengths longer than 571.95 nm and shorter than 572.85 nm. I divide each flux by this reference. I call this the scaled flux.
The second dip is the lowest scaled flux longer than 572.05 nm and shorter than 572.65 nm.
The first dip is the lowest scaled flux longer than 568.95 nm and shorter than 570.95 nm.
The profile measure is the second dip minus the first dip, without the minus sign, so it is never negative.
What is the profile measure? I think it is 0.029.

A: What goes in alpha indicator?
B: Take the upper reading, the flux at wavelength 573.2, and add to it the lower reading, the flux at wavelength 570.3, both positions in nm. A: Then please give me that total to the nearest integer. 29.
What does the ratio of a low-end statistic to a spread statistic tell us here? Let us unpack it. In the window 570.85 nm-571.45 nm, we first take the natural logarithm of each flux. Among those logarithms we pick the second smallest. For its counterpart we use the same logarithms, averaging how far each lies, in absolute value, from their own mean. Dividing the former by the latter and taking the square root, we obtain 12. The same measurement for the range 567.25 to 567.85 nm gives 8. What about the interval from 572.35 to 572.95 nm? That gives 5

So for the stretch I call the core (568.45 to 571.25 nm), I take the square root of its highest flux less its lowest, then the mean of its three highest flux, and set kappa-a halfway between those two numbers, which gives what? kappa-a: 8.4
